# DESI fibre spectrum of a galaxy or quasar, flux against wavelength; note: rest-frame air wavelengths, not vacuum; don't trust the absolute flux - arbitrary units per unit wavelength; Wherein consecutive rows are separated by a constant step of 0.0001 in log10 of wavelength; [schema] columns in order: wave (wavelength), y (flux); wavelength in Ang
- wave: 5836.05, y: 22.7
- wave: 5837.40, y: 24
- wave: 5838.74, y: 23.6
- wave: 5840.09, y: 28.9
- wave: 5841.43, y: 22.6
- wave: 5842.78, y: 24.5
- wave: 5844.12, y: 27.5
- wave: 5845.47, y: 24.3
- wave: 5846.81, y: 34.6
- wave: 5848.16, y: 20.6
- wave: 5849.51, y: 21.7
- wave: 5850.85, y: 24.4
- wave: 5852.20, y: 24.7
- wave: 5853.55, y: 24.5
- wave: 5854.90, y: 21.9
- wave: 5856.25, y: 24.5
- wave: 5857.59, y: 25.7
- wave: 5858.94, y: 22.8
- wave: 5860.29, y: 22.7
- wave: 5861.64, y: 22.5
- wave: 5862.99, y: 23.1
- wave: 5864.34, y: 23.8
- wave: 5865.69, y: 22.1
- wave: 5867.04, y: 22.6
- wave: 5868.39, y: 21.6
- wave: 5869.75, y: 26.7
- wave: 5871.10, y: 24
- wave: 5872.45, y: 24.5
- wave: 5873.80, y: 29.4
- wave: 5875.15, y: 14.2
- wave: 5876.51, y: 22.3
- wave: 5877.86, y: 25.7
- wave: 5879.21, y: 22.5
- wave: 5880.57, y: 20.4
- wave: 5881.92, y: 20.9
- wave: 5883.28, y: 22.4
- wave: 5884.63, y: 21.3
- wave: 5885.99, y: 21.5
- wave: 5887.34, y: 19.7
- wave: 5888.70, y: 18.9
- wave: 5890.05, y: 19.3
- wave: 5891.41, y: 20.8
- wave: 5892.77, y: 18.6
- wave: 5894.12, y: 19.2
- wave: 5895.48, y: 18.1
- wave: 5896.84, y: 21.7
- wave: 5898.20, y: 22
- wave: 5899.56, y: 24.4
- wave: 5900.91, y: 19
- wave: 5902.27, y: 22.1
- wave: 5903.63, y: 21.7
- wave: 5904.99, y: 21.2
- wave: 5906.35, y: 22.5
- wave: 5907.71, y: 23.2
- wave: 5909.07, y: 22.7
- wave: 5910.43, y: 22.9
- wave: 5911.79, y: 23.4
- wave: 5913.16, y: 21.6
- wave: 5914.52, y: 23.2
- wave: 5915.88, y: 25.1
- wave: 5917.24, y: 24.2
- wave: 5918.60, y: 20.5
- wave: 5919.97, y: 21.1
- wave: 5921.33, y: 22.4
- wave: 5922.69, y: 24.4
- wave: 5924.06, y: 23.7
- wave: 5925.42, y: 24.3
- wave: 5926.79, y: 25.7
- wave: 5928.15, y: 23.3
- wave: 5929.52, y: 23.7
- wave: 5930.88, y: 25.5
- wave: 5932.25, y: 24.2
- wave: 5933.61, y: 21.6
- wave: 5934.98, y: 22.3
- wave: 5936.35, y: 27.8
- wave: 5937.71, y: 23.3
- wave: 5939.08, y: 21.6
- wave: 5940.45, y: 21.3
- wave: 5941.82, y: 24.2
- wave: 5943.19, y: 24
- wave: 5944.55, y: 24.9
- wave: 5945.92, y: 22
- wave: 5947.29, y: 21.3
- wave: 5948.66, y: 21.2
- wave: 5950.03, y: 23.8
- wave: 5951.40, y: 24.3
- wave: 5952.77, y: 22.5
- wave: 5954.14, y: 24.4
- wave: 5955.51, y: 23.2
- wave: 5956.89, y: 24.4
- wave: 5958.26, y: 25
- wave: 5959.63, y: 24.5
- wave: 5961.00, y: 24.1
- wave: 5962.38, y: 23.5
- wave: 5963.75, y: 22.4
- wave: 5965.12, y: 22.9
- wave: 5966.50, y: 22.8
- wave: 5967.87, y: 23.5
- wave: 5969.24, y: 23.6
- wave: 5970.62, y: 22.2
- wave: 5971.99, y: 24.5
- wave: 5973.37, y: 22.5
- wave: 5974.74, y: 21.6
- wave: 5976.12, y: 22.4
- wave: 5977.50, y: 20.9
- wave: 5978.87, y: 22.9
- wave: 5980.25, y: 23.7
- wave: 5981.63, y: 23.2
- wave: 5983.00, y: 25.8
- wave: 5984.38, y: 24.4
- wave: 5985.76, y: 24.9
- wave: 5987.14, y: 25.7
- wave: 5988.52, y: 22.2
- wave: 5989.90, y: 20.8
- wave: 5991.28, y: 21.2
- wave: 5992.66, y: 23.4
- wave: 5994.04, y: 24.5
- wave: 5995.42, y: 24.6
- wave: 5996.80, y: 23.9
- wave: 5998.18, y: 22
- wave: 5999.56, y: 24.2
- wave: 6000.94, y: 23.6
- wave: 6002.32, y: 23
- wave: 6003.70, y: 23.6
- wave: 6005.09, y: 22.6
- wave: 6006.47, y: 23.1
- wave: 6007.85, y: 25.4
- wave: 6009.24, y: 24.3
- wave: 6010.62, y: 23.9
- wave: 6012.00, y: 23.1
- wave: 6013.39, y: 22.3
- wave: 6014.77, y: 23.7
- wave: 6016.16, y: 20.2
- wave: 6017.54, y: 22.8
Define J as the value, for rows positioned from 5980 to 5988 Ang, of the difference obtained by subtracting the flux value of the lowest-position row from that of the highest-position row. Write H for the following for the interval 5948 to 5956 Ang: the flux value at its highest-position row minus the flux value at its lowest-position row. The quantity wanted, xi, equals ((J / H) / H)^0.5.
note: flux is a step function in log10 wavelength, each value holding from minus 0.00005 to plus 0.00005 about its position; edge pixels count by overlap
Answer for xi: 0.7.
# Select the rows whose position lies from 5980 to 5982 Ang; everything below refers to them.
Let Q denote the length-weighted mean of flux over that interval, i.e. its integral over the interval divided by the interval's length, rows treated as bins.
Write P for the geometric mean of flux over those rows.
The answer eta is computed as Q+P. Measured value 47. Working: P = 23.4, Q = 23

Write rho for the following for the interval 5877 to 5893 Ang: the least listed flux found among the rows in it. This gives 18.6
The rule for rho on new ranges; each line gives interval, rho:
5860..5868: 22.1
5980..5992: 20.8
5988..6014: 20.8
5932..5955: 21.2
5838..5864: 20.6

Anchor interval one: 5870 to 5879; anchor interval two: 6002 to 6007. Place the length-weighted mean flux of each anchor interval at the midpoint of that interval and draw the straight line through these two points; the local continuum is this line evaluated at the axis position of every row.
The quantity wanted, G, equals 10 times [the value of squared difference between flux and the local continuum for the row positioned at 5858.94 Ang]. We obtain 5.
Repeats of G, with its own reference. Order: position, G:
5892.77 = 233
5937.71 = 0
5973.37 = 4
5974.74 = 24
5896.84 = 29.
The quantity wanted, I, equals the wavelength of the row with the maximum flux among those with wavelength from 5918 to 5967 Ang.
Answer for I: 5936.35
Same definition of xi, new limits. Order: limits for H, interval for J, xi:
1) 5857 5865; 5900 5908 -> 1.1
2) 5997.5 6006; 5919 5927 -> 3.6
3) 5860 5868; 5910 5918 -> 11.4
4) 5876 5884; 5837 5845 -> 18.7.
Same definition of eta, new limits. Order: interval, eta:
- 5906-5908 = 46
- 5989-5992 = 42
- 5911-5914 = 45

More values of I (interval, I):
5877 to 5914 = 5877.86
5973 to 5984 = 5983.00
